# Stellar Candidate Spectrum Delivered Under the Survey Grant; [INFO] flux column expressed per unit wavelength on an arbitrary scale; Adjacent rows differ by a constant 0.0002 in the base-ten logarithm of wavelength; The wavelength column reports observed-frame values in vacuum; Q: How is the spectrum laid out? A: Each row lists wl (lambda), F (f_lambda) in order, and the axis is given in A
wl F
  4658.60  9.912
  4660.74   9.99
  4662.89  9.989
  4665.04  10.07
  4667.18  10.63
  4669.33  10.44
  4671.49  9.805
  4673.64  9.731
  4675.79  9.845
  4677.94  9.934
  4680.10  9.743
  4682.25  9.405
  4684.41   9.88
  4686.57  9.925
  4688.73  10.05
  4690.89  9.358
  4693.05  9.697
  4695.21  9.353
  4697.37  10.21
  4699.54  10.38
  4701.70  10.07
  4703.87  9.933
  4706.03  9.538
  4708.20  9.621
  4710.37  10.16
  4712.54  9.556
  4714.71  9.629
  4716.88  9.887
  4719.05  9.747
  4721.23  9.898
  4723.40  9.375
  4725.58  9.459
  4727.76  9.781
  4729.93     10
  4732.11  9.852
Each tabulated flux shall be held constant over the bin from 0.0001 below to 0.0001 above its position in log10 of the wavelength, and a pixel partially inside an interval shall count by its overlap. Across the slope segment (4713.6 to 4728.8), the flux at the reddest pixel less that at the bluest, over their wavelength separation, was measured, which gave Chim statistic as 0.01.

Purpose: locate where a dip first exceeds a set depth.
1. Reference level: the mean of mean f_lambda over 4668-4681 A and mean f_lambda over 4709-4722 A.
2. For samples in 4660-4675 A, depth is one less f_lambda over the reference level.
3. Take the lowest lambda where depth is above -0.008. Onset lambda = 4671.49 A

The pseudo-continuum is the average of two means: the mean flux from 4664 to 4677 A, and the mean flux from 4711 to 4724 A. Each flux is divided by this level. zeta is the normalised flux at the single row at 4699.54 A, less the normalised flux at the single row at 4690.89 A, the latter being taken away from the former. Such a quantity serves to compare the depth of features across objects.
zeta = 0.10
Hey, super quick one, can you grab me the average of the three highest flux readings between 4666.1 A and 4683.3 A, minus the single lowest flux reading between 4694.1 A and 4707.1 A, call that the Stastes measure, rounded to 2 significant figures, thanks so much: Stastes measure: 0.98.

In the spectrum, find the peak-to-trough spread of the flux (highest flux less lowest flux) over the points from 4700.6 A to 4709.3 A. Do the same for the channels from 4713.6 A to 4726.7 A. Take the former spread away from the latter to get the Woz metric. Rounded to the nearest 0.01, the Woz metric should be -0.01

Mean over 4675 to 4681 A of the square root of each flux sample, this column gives 3.14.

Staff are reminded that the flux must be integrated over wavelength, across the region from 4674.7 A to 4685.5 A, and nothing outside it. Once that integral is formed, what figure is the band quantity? 105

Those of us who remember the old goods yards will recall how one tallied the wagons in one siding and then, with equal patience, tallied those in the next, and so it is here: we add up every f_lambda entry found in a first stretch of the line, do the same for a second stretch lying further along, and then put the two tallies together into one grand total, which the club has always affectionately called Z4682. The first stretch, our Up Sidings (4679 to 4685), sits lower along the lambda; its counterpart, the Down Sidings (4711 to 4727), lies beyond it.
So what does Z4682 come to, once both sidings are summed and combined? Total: 97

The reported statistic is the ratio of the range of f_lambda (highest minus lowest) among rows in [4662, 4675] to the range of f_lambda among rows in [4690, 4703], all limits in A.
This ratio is 0.9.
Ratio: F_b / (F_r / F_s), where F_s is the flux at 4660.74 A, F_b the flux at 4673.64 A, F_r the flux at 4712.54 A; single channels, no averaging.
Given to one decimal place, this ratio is 10.2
